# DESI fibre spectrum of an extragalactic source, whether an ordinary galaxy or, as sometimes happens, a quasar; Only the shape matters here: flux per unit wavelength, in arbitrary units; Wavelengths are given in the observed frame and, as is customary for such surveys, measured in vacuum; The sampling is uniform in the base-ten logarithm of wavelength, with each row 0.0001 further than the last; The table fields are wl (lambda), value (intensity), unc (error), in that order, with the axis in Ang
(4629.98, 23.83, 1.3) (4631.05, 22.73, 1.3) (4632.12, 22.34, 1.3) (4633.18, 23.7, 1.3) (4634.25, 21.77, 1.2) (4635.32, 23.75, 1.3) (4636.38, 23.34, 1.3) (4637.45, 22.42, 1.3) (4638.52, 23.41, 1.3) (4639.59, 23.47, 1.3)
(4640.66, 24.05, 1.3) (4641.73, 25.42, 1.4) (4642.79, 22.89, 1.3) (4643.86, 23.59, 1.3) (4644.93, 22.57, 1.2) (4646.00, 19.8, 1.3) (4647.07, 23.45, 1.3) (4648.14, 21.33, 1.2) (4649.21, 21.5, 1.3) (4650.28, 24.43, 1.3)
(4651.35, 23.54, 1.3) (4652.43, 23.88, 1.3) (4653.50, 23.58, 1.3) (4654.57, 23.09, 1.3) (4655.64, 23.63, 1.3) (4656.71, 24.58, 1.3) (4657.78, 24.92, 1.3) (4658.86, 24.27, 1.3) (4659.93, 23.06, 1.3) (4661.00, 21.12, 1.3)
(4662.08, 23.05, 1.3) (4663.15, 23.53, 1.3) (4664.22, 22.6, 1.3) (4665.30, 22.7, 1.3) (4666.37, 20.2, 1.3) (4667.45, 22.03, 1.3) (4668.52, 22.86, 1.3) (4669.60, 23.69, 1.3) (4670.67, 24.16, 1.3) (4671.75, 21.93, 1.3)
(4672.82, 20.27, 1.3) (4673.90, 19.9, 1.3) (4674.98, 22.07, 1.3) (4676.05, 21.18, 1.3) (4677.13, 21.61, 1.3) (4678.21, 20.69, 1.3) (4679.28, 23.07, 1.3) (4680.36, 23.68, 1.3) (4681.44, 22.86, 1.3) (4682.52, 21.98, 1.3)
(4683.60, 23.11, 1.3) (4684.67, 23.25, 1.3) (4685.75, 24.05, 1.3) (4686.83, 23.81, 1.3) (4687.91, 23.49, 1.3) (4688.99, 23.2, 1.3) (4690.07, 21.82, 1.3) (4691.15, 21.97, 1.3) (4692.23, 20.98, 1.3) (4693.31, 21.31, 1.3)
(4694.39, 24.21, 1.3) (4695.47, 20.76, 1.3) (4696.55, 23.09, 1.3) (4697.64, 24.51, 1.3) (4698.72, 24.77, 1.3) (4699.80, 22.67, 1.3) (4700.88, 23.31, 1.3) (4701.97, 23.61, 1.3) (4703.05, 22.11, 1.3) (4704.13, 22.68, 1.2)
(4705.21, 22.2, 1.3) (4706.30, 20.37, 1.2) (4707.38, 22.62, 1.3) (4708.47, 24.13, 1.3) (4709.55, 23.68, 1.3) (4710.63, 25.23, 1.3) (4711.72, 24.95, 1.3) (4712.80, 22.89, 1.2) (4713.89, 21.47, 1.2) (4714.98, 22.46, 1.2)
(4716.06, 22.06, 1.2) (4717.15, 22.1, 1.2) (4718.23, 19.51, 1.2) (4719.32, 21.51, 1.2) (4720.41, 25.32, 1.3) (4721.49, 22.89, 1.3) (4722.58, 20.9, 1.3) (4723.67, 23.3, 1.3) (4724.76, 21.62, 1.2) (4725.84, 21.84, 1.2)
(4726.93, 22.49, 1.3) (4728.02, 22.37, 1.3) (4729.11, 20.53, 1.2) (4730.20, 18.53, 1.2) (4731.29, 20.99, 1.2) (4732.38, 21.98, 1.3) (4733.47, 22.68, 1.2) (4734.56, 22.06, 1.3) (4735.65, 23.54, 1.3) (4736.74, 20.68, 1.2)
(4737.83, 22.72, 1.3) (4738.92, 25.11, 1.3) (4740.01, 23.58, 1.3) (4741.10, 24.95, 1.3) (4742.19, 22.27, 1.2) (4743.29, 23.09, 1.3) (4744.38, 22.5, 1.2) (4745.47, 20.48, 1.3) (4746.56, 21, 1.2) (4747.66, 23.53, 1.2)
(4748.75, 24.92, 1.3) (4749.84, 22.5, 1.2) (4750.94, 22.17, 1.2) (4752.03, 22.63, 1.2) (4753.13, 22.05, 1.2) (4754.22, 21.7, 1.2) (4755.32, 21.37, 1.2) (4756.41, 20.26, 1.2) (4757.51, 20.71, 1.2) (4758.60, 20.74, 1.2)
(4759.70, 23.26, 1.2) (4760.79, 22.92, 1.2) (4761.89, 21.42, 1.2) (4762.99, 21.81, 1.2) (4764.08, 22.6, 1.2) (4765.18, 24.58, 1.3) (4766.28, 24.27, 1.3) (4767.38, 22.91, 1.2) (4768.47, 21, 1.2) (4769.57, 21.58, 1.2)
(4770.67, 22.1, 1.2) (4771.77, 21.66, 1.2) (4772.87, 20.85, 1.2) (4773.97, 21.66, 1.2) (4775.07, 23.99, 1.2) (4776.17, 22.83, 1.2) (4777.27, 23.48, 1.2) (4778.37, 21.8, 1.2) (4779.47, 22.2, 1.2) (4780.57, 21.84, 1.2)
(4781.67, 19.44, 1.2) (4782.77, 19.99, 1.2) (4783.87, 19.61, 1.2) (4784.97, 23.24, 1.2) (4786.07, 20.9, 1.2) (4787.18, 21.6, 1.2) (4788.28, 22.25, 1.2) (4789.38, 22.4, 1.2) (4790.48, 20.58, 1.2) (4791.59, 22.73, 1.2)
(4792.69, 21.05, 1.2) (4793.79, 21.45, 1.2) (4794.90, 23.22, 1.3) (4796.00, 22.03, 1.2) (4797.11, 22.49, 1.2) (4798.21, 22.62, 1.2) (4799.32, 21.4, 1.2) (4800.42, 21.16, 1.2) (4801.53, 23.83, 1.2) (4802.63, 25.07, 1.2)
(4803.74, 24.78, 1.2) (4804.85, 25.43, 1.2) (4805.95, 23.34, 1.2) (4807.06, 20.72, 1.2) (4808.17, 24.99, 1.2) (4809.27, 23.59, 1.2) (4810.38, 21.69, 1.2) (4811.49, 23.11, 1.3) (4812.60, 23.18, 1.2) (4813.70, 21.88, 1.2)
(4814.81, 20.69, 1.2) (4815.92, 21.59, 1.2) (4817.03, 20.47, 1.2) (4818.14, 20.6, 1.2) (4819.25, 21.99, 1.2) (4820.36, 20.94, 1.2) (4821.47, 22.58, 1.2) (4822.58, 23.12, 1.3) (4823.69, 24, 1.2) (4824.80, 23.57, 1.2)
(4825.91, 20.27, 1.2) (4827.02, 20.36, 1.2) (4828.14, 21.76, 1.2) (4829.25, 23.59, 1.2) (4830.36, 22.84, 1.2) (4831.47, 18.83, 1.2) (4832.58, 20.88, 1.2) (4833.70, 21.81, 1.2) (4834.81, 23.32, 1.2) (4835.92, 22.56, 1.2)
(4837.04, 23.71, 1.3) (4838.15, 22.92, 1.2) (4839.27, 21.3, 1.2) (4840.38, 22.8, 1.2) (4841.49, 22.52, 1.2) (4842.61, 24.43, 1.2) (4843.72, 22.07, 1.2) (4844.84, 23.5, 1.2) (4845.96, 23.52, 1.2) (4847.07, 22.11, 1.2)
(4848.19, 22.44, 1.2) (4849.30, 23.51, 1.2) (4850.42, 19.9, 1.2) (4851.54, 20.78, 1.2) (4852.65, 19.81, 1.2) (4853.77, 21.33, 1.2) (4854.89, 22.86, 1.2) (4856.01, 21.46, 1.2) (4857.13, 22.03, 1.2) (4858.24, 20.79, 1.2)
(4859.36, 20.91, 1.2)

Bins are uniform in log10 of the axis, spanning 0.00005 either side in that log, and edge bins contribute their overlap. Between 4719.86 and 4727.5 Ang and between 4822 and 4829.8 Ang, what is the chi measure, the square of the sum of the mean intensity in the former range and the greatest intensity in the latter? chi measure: 2174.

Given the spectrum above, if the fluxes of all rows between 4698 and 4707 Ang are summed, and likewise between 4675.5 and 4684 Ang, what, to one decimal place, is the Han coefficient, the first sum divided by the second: 1.0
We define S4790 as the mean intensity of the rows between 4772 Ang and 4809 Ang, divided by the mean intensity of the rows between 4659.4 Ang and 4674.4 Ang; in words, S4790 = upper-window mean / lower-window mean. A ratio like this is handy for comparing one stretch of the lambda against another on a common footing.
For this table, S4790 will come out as 1.00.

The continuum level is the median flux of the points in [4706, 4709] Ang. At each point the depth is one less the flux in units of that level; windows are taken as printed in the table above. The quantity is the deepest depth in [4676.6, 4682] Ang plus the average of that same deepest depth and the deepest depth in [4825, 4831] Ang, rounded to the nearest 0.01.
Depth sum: 0.18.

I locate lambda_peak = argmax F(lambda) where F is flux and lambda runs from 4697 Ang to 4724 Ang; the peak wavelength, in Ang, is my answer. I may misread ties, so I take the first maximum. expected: 4720.41 Ang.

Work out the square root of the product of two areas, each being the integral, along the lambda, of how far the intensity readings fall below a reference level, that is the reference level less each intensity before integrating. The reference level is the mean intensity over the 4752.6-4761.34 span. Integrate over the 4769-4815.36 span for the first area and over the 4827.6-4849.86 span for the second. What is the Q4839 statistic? 24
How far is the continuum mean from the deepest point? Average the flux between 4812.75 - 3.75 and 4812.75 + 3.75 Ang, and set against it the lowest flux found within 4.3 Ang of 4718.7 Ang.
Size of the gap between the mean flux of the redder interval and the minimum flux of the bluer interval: 2.7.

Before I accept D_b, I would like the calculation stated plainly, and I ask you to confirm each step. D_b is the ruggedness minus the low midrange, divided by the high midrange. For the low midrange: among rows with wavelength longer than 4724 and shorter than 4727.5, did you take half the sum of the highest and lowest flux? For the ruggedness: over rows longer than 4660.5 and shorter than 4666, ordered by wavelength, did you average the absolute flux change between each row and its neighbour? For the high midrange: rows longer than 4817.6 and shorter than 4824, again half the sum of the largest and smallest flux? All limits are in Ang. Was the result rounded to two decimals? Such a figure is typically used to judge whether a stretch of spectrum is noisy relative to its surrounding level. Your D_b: -0.95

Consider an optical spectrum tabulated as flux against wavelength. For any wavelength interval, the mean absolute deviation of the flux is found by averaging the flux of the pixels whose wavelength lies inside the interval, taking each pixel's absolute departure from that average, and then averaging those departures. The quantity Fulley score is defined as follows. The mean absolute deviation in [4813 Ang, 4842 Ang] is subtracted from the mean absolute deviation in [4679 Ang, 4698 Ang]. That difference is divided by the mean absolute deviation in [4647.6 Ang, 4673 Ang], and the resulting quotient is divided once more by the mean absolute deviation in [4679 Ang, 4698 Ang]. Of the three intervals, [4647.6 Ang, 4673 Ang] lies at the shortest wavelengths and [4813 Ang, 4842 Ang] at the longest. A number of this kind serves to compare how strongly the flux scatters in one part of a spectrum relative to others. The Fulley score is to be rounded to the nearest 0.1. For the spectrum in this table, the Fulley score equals -0.2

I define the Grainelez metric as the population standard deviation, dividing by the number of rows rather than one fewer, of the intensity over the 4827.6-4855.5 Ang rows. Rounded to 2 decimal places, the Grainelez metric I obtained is 1.35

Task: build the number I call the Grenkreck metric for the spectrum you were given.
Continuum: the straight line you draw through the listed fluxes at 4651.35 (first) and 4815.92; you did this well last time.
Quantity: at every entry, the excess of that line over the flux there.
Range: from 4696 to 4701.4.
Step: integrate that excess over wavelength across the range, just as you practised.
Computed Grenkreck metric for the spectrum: -3.7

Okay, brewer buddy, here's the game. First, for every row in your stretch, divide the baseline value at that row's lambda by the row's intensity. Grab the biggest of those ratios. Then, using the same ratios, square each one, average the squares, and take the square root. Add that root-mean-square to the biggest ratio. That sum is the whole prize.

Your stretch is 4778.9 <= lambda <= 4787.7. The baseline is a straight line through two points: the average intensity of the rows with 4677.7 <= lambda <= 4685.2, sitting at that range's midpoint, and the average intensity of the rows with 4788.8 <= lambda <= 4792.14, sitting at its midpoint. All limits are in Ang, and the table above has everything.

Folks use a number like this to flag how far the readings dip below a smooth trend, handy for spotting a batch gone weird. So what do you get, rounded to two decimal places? 2.18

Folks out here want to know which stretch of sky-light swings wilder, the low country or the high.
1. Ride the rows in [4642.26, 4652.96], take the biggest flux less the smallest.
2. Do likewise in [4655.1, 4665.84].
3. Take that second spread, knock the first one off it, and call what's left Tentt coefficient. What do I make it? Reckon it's -0.8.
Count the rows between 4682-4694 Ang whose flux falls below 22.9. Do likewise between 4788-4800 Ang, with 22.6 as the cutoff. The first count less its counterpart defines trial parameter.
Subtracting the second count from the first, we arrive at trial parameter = -3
